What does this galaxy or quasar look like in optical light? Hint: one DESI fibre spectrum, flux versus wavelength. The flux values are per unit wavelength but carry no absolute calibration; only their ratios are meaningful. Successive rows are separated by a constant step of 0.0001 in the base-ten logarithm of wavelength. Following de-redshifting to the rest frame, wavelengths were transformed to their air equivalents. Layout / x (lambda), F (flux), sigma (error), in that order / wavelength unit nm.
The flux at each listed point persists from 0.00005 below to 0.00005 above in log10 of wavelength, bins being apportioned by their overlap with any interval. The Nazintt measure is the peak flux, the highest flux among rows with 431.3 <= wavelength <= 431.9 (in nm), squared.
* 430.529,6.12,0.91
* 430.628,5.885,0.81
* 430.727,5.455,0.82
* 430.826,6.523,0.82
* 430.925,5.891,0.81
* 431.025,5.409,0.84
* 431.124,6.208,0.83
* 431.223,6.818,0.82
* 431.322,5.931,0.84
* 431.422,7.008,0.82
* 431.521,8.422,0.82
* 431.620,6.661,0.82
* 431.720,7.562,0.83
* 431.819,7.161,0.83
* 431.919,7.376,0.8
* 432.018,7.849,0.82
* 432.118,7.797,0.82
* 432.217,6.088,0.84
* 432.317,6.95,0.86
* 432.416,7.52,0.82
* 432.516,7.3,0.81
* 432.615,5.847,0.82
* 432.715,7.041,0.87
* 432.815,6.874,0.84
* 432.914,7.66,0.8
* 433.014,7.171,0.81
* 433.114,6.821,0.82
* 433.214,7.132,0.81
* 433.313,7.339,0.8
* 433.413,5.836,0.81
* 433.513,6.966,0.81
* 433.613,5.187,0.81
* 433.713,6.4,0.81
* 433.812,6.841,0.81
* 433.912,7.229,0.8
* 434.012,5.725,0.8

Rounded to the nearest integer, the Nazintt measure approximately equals 71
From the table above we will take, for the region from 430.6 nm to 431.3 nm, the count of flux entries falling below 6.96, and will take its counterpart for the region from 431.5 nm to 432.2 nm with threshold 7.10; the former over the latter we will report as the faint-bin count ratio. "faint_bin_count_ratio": 7.0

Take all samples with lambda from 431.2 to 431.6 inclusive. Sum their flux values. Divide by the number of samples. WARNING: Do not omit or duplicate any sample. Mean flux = 7.0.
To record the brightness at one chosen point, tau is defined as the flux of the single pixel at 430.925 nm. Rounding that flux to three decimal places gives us 5.891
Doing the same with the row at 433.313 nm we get 7.339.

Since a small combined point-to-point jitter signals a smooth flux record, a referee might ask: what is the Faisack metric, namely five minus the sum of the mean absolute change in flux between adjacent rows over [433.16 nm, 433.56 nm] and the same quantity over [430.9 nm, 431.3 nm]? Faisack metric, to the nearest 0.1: 3.4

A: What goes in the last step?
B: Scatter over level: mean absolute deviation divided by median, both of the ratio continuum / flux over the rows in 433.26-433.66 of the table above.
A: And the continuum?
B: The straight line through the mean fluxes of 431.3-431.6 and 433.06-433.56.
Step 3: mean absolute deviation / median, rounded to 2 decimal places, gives 0.13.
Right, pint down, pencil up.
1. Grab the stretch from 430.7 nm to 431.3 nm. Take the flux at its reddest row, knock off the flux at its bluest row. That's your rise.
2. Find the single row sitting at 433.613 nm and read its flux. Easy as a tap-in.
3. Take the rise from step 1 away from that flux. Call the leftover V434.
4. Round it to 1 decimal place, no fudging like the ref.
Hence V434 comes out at 3.8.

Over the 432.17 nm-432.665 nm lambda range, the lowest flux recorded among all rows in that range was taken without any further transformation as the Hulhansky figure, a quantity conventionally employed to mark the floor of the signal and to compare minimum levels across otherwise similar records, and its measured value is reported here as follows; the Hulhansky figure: 5.847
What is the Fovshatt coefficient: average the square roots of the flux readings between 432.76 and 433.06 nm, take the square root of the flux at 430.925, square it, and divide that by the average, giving 2.2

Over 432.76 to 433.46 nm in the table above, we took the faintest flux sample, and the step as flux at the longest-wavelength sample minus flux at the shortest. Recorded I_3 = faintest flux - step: 6.9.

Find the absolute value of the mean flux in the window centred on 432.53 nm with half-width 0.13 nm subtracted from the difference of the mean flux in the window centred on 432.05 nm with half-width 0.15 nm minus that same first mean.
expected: 6.1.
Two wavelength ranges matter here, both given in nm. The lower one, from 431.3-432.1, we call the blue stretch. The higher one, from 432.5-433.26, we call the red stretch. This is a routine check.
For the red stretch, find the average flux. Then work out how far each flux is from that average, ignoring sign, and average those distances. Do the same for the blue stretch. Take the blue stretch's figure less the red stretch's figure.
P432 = 0.21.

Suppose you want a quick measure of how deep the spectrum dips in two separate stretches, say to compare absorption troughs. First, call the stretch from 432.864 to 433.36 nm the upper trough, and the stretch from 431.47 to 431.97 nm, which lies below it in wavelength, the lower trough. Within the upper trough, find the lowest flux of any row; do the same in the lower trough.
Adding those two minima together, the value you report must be 13.5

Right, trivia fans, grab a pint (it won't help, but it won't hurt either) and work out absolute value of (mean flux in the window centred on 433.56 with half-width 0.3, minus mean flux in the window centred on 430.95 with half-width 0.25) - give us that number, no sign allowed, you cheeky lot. 0.5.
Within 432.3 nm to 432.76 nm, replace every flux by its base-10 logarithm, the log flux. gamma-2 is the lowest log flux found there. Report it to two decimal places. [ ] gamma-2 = 0.77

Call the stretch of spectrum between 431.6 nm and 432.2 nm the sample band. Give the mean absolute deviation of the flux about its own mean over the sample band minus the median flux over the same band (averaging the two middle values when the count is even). -7.1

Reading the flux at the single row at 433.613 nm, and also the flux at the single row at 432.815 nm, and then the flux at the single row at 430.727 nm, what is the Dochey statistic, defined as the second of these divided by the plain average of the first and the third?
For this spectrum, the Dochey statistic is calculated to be 1.29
